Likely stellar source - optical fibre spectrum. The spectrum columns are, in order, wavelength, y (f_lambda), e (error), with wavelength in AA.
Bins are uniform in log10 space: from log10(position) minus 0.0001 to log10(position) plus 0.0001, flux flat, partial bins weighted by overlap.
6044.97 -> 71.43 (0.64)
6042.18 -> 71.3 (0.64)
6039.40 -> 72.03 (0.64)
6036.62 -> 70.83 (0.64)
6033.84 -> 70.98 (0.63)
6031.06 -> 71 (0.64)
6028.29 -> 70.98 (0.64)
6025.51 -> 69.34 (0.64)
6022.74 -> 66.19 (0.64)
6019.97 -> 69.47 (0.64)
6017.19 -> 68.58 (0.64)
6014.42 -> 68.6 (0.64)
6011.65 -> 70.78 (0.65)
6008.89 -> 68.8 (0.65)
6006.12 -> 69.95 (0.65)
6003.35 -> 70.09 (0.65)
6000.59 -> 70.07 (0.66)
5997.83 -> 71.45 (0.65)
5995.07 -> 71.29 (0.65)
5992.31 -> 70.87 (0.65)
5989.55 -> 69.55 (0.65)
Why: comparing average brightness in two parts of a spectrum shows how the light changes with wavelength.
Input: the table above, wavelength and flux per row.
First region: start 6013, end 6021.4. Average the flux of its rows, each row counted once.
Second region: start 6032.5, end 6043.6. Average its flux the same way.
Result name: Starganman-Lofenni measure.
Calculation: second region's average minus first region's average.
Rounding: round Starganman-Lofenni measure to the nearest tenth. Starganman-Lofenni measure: 2.4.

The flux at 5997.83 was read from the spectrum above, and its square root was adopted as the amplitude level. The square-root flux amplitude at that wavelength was 8.45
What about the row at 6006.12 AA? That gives 8.36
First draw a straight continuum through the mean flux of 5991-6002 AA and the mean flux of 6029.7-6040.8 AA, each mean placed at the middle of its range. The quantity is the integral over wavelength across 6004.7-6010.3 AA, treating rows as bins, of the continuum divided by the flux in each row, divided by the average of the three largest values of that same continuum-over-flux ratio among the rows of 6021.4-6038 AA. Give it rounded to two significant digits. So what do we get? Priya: 5.5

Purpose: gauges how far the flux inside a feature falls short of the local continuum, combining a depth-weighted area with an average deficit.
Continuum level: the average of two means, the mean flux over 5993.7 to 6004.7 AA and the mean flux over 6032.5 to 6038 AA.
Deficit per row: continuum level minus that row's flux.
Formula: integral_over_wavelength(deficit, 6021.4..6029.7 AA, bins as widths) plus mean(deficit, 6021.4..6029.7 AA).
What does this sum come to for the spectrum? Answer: 18.4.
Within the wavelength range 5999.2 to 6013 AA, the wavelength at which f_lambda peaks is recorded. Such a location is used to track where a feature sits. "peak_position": 6011.65 AA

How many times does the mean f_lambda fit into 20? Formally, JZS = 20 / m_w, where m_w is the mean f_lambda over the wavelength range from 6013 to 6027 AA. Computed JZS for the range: 0.292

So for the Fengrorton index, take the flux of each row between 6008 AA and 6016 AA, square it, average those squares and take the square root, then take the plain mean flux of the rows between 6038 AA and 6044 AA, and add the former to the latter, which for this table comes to 141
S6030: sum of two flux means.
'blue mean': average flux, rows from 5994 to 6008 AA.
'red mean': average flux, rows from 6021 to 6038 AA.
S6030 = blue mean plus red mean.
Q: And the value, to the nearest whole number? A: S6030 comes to 140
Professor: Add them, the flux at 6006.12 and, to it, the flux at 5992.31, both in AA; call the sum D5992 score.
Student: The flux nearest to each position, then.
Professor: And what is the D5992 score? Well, 141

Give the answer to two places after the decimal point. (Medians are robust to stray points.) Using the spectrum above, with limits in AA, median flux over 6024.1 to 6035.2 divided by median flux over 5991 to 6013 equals 1.01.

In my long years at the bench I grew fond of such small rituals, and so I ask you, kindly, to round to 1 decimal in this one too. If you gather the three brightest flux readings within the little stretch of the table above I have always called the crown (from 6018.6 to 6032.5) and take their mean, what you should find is 70.5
